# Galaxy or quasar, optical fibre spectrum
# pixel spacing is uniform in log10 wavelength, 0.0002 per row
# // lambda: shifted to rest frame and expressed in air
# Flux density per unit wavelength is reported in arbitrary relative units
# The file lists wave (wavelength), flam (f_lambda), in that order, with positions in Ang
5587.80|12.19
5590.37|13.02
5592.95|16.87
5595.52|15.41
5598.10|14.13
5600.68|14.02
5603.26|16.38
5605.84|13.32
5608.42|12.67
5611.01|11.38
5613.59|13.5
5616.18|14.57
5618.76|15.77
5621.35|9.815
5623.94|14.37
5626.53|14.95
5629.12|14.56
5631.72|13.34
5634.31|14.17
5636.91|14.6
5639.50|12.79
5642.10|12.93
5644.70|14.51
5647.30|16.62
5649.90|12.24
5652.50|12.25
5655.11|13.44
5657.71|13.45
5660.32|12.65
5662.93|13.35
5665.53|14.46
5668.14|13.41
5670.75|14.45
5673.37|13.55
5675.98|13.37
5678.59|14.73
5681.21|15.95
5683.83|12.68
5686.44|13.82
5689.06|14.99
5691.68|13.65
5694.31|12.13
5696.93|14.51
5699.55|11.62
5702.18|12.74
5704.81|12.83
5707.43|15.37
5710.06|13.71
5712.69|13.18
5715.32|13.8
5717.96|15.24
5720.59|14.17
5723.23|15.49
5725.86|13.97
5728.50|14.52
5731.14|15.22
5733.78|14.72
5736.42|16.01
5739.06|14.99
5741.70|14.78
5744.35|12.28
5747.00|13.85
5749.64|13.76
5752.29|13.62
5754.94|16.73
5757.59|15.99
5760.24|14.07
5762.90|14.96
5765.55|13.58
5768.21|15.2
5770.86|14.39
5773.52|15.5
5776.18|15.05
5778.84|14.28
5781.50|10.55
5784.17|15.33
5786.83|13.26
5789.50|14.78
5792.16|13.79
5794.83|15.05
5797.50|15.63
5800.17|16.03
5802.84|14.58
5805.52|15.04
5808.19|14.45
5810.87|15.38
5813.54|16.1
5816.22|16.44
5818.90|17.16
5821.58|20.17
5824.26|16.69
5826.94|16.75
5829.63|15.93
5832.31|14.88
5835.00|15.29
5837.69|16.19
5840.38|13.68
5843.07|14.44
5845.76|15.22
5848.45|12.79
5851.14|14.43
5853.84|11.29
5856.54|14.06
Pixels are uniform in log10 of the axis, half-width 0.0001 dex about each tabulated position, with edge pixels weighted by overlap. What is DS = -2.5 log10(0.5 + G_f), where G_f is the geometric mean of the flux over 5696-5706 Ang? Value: -2.82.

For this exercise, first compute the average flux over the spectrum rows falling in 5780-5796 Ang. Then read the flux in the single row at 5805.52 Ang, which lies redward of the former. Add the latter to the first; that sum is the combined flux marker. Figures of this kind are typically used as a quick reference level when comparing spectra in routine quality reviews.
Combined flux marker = 28.8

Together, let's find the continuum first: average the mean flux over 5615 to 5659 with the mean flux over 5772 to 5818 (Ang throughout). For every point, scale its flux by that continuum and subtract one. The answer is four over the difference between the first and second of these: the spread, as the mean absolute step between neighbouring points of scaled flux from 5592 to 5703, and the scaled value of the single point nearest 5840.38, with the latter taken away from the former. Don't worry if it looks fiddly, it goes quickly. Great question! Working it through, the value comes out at 27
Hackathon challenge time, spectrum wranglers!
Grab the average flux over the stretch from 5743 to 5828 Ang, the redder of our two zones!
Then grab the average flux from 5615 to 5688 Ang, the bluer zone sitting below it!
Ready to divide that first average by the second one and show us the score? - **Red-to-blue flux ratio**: 1.09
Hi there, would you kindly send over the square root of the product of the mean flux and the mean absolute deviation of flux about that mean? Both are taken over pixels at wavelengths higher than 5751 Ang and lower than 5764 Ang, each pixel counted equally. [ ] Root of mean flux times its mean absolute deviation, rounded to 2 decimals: 3.94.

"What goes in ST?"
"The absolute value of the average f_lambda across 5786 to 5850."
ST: 15.4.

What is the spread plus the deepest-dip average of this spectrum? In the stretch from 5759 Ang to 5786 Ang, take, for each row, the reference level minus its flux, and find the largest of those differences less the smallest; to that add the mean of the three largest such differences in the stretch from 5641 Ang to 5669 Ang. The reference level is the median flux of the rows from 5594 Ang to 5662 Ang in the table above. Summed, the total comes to 6.3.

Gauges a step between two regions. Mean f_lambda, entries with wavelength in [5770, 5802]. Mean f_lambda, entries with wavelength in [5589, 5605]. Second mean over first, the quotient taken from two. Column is 0.97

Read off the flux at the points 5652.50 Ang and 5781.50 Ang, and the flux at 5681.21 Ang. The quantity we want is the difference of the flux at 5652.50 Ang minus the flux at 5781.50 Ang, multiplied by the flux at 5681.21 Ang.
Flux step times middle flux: 27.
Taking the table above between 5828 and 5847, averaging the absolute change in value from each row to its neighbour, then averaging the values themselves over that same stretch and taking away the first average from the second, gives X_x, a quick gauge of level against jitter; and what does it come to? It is 14.0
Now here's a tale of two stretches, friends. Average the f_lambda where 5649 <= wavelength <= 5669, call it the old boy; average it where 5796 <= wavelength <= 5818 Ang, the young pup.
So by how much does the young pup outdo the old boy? 2.3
